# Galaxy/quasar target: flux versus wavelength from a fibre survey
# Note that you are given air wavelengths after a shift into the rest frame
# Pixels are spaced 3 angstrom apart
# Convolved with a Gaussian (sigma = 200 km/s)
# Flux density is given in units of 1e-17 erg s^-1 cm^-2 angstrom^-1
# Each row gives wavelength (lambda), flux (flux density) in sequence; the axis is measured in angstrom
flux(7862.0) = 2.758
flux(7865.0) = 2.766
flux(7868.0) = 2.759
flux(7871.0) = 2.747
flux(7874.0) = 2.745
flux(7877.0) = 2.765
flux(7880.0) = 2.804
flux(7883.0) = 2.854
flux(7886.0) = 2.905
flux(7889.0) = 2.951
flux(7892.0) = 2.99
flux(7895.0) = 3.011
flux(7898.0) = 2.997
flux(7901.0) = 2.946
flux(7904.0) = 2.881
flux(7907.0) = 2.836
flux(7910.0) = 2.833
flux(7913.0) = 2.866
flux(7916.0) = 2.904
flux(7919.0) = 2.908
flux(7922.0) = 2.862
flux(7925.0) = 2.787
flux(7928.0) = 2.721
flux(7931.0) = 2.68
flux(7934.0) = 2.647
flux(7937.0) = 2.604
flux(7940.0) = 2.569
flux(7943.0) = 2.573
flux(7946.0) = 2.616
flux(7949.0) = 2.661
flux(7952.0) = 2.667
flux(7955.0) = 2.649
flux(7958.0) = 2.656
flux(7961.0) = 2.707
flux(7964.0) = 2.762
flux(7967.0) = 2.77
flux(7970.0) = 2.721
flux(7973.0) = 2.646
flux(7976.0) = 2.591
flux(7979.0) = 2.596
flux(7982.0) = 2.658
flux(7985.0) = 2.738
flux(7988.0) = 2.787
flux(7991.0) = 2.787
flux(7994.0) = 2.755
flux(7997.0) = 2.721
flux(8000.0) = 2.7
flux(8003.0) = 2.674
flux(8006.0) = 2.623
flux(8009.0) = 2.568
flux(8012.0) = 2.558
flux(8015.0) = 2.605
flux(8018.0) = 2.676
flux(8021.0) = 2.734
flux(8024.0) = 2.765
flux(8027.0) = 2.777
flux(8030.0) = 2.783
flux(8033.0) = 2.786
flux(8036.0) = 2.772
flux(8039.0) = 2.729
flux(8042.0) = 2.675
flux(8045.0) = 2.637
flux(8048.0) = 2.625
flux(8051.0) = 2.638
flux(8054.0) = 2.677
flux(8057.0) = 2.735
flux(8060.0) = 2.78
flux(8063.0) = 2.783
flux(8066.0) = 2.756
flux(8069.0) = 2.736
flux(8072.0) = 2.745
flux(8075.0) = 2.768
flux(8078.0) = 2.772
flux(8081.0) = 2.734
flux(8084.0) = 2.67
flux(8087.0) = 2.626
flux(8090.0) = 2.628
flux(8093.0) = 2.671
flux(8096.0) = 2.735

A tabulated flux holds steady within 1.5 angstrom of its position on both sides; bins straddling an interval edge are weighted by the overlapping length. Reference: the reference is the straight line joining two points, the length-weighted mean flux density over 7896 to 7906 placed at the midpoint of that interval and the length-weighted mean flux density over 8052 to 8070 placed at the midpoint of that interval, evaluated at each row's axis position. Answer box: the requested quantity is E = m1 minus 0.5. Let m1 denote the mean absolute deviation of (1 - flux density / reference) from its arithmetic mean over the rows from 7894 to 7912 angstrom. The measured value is -0.479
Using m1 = 0.021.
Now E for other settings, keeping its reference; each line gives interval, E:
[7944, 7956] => -0.494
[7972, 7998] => -0.474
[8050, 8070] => -0.483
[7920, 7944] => -0.474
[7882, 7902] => -0.484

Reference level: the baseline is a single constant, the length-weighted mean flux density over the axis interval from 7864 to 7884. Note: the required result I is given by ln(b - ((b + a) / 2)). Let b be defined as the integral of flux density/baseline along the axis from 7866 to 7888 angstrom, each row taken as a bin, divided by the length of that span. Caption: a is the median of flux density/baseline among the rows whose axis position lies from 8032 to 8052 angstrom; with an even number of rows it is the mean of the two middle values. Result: -3.80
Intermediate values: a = 0.964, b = 1.01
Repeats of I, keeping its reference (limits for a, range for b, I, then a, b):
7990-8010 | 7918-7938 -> -4.85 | 0.973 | 0.99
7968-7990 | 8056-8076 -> -4.02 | 0.958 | 0.99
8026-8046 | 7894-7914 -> -3.70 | 0.999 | 1.05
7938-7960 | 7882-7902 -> -2.90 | 0.954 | 1.06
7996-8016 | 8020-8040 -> -3.66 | 0.945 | 1.00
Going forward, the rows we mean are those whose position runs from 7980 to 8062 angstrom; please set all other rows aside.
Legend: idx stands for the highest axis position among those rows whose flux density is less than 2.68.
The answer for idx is 8054.0 angstrom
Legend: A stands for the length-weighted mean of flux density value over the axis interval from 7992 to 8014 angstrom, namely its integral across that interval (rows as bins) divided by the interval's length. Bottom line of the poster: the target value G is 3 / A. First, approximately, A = 2.66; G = 1.128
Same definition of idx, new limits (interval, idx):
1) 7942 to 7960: 7958.0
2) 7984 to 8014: 8012.0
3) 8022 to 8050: 8048.0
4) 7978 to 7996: 7982.0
